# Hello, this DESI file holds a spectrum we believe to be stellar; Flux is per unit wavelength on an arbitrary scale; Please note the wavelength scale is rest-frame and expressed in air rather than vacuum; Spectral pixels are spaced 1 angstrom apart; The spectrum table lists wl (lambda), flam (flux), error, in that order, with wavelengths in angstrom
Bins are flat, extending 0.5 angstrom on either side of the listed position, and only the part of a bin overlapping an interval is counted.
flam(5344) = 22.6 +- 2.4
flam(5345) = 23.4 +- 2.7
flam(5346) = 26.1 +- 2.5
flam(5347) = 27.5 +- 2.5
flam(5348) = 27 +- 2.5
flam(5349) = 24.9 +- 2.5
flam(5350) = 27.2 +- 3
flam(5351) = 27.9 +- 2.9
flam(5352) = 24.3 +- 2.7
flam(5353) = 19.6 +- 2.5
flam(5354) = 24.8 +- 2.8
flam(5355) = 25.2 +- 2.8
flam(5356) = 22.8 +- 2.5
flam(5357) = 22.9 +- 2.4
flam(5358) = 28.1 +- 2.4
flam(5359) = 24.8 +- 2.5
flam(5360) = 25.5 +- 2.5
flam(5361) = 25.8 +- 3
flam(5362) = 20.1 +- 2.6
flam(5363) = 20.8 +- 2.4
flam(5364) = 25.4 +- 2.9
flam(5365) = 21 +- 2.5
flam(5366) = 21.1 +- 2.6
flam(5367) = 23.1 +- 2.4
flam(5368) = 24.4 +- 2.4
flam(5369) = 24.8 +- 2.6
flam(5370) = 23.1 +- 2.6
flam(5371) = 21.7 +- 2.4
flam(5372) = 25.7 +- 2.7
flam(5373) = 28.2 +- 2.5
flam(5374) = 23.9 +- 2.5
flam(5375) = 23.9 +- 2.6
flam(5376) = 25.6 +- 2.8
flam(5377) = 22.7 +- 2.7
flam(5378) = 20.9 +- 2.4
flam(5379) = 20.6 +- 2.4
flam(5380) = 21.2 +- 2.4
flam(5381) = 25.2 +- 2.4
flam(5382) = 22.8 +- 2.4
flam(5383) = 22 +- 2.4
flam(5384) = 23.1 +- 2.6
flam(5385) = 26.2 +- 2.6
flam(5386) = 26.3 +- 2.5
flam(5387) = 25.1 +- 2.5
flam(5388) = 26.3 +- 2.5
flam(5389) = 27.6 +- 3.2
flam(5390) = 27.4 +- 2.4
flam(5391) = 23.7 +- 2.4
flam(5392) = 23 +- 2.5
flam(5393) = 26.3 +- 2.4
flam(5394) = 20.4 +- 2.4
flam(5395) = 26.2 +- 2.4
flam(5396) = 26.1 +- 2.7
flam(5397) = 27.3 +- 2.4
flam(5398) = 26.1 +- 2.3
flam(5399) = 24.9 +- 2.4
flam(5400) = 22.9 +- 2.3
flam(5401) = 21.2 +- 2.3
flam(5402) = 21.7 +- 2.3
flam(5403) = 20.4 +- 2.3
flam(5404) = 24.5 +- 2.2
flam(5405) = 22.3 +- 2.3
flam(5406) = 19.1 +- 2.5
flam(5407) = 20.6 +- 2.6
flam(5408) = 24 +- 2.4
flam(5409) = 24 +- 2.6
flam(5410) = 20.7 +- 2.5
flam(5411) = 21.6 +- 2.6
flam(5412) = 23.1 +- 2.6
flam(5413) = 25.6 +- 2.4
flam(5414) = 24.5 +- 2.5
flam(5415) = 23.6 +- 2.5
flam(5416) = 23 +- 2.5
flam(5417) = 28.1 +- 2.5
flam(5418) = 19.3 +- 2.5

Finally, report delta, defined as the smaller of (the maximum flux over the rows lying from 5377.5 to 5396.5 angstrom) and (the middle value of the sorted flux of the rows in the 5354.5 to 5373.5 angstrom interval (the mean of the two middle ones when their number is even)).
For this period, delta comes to 24.4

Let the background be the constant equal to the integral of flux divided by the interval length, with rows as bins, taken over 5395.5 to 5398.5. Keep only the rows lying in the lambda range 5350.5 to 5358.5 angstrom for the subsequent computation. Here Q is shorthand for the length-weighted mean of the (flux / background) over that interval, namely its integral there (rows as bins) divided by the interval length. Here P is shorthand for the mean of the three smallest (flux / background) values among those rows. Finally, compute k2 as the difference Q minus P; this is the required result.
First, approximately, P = 0.821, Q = 0.92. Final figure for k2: 0.101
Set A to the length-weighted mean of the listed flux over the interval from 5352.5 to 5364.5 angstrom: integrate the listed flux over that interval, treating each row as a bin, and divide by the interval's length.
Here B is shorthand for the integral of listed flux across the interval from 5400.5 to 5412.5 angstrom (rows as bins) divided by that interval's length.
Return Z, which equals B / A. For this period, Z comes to 0.92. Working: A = 23.8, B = 21.9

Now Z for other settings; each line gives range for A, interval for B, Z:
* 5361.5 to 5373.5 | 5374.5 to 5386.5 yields 1.00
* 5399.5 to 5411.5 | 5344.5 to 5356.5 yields 1.14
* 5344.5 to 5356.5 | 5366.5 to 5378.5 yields 0.96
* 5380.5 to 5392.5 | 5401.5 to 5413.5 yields 0.90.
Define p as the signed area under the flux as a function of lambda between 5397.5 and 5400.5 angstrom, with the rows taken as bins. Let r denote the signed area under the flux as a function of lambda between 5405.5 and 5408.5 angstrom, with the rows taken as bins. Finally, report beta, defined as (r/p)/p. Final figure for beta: 0.0117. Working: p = 73.9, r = 63.7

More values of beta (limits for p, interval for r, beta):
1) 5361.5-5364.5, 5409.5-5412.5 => 0.0149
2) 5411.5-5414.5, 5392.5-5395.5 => 0.0136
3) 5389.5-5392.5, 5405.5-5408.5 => 0.0116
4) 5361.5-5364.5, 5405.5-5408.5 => 0.0145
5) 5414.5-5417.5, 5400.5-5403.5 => 0.0113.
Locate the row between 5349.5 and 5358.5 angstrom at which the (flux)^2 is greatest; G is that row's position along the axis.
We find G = 5358 angstrom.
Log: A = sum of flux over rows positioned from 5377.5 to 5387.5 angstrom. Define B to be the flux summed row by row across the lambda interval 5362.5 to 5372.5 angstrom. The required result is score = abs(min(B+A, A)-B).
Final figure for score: 2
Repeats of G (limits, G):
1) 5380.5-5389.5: 5389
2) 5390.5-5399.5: 5397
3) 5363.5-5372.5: 5372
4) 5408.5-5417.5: 5417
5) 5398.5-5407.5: 5399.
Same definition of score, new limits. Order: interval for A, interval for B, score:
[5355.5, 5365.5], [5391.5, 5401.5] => 7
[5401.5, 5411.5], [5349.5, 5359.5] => 29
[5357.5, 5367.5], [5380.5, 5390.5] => 16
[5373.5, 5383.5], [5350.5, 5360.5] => 17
